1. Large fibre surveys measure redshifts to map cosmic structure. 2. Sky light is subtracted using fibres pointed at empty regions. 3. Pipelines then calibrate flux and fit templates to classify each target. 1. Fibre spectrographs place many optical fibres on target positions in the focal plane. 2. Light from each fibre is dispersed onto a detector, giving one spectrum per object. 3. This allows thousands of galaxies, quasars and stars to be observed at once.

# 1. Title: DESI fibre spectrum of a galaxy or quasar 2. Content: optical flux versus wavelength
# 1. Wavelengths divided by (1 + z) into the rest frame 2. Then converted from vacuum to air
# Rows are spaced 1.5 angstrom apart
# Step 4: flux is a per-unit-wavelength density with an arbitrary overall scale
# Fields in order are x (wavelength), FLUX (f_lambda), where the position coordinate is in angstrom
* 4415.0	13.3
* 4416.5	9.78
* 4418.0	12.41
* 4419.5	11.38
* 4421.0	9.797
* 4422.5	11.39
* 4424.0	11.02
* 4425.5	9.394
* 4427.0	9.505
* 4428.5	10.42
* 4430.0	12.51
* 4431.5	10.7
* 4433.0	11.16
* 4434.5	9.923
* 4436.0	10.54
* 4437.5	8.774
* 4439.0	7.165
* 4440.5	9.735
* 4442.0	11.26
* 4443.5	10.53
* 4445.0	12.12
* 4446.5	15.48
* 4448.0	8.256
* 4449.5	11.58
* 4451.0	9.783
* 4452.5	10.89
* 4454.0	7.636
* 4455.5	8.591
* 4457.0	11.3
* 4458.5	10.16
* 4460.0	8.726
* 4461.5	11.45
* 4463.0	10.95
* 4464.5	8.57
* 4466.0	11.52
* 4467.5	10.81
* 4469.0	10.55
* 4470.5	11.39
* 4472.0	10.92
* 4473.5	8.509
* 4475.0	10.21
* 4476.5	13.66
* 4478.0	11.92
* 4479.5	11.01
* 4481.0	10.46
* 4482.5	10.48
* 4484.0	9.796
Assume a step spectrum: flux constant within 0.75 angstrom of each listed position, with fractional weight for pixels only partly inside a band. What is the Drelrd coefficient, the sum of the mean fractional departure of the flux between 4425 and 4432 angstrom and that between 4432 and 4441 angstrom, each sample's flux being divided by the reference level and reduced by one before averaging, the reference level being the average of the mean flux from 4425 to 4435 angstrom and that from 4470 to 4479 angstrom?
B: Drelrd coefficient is -0.14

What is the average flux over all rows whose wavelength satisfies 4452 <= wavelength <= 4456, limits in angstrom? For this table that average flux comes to 9.0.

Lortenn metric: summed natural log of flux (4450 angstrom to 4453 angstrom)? 5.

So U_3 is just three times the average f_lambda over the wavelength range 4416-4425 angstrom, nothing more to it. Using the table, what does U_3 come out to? 32.9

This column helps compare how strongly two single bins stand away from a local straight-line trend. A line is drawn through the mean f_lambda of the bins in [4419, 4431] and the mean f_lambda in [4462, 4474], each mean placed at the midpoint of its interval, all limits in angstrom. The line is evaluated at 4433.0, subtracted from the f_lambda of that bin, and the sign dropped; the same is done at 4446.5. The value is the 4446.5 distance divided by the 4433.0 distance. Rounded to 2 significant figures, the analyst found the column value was 9.2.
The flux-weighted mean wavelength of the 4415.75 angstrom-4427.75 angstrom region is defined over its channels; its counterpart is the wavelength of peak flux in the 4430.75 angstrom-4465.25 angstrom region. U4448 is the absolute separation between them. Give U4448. 24.9 angstrom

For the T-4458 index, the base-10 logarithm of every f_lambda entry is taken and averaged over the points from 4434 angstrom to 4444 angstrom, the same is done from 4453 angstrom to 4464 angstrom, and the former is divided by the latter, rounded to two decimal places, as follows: 0.99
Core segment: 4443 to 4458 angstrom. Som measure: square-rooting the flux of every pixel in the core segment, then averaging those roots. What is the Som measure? 3.24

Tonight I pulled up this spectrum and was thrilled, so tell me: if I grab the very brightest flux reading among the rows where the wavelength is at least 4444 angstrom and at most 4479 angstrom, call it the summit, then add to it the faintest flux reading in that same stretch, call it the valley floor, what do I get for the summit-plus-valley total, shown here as 23.1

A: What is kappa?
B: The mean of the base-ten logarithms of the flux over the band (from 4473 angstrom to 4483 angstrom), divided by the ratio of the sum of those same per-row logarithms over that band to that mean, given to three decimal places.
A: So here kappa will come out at 0.148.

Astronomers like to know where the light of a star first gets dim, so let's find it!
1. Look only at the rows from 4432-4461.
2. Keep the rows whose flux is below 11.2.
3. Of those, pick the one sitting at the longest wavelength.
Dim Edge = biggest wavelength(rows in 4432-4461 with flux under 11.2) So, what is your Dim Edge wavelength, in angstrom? 4460.0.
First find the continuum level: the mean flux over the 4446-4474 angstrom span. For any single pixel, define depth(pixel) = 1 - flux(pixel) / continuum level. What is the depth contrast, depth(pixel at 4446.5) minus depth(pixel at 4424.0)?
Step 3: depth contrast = -0.4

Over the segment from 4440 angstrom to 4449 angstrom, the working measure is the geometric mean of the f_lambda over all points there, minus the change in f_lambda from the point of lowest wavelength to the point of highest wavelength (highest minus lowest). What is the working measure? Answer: 12.5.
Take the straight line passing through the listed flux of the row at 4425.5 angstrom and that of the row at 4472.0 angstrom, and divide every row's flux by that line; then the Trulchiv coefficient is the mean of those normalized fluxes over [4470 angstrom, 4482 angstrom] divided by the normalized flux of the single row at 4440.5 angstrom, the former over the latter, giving 1.01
